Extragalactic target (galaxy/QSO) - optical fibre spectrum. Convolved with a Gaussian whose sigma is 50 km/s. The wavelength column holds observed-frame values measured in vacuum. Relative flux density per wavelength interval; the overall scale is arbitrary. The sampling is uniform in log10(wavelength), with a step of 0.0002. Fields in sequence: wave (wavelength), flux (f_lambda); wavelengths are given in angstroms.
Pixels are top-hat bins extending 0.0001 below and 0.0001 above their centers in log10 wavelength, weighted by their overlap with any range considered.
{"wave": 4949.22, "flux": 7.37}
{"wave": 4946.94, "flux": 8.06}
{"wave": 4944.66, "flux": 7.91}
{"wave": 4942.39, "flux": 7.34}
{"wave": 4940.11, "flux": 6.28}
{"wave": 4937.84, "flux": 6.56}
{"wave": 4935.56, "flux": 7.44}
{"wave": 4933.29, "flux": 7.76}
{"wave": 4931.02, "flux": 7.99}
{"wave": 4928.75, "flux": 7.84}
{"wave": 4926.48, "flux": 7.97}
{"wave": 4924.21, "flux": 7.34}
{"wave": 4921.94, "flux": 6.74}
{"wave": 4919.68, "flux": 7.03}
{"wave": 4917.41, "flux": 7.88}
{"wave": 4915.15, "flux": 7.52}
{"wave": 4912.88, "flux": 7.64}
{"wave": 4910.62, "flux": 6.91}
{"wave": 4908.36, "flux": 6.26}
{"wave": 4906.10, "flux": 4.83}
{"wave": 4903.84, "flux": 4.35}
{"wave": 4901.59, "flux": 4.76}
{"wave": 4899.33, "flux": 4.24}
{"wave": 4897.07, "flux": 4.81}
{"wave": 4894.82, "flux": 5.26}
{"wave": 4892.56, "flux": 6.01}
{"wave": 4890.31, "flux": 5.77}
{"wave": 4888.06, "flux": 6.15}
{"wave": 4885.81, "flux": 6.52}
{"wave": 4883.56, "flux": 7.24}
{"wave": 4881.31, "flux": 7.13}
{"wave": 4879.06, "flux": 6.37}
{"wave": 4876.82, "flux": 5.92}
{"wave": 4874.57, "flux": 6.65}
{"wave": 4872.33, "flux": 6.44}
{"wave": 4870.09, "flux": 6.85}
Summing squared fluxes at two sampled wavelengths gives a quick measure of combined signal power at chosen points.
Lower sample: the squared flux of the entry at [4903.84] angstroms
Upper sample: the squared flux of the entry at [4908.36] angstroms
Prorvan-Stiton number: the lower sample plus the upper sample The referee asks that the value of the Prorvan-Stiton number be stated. 58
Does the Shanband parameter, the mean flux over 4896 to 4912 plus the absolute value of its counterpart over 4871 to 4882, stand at 11.7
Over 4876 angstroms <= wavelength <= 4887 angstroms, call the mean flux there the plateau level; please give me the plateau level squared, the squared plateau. 44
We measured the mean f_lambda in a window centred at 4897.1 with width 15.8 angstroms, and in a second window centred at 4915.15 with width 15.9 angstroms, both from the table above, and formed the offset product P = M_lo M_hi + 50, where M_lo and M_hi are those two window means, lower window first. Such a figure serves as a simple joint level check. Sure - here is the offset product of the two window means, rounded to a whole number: 86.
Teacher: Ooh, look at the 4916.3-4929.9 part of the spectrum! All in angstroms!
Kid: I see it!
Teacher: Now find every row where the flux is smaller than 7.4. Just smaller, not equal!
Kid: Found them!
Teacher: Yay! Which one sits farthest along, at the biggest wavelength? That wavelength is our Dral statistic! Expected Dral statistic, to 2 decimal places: 4924.21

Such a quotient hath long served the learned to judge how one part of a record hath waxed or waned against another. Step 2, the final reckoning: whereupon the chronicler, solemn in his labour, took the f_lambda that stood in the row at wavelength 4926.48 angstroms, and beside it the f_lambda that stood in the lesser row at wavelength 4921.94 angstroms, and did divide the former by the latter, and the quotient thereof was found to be 1.18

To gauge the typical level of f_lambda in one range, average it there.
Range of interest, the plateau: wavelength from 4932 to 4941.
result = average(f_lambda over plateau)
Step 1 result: 7.0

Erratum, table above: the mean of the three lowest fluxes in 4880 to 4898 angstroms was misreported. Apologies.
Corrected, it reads 5.3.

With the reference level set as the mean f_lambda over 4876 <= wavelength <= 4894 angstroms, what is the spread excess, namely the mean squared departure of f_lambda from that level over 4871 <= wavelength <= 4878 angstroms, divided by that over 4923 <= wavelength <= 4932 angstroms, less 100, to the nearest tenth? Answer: -100.0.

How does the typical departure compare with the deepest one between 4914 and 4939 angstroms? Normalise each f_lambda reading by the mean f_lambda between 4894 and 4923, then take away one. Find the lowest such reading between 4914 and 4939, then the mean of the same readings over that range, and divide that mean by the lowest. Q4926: 2.7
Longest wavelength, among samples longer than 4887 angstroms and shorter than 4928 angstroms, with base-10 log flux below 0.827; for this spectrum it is 4908.36 angstroms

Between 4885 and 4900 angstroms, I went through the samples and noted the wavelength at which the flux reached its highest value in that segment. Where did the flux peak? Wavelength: 4885.81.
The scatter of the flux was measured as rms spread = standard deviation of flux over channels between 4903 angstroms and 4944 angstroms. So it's 1.0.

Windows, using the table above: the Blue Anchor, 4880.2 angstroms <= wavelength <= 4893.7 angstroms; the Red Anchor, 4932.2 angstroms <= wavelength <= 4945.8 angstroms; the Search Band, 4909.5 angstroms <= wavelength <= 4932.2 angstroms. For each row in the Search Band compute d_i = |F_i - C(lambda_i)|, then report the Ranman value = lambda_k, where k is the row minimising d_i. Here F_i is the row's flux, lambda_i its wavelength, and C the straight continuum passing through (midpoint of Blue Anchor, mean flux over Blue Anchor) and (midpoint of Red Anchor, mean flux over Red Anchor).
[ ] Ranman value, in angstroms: 4919.68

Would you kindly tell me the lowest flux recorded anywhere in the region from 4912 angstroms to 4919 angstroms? 7.52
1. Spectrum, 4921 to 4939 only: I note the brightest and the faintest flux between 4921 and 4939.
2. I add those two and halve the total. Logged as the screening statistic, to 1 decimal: 7.3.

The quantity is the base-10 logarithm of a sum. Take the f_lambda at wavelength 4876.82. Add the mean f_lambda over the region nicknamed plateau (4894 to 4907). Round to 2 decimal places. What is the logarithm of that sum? 1.03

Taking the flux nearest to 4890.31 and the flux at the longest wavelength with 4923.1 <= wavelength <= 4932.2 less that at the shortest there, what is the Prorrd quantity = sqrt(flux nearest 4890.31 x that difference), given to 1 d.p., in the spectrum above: 1.9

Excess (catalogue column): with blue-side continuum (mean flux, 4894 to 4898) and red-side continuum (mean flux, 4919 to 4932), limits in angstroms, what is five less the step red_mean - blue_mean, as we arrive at 2.5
